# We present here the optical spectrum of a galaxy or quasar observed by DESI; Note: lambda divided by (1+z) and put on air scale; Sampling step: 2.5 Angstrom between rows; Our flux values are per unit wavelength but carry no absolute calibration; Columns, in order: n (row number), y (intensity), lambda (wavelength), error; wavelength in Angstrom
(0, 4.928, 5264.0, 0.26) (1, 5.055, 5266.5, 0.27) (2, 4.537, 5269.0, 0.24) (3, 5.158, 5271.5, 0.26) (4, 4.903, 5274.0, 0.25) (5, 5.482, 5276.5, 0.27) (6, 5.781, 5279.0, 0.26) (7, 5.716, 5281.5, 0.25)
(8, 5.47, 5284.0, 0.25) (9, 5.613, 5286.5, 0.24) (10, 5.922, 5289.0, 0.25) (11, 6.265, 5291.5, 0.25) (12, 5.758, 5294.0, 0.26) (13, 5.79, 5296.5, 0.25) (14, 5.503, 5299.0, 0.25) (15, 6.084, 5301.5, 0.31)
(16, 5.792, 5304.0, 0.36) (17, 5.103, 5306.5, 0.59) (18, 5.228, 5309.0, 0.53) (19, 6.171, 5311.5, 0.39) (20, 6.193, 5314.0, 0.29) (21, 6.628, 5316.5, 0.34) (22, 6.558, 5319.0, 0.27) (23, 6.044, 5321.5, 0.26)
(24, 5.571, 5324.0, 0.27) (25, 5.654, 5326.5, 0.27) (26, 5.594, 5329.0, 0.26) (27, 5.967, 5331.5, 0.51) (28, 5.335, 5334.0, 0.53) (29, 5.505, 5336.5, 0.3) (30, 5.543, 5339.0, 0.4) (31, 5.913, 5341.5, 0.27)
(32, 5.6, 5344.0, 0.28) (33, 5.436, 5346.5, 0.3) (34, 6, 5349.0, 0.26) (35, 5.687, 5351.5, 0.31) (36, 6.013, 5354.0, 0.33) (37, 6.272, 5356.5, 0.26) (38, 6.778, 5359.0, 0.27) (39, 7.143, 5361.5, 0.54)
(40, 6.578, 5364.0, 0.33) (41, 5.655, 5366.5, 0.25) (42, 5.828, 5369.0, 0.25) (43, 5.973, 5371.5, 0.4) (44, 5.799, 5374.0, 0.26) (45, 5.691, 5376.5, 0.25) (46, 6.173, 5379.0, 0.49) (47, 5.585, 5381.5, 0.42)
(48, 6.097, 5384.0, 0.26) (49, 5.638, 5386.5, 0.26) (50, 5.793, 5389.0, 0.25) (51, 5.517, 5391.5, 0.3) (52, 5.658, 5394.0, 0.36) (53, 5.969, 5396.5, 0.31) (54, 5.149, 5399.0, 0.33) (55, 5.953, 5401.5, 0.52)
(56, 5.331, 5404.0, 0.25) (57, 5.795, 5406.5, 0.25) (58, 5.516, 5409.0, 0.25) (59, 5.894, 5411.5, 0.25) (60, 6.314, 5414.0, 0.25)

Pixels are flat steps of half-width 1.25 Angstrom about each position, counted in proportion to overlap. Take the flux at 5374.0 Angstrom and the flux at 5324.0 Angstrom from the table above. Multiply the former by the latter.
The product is 32.3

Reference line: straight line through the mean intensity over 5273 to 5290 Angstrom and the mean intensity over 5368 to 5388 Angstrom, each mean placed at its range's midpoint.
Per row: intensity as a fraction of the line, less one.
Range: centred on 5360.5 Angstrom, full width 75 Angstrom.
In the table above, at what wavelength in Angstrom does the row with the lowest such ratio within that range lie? 5334.0 Angstrom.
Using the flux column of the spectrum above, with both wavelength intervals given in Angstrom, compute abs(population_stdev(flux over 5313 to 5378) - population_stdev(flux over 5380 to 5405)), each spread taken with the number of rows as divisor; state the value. 0.17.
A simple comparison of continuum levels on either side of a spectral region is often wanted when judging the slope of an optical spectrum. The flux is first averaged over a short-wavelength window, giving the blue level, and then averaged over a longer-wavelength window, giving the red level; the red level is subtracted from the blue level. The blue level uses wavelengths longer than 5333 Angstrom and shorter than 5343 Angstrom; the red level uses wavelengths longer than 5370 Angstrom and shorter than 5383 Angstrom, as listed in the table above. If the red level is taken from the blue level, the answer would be -0.27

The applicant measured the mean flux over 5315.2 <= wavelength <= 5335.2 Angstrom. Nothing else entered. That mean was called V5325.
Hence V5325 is 5.92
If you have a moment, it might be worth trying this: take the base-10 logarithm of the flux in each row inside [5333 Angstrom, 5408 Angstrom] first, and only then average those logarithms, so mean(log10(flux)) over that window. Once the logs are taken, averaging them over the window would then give 0.766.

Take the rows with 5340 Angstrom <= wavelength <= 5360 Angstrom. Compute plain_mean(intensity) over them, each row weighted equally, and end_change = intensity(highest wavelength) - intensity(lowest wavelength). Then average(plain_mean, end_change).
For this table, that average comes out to 3.41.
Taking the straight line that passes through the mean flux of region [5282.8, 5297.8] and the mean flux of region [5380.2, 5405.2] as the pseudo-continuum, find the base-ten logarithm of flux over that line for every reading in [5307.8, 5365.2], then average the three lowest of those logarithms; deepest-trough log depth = -0.033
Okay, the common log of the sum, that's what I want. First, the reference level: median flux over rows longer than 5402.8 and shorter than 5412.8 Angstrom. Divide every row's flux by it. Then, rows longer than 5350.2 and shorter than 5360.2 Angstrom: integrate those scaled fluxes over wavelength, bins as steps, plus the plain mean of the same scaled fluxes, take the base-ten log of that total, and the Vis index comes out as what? 1.1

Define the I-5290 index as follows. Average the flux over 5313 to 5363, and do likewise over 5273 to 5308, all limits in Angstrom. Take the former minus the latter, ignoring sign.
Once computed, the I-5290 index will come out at 0.32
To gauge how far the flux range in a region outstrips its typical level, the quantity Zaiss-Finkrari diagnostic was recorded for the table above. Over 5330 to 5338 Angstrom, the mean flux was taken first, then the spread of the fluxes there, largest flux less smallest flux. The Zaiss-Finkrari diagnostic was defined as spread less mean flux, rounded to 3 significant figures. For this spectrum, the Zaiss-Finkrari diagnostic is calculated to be -4.97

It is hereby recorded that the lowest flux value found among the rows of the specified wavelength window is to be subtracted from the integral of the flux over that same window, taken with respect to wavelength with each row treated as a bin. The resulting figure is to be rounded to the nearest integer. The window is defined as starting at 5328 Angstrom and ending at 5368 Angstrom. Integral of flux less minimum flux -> 232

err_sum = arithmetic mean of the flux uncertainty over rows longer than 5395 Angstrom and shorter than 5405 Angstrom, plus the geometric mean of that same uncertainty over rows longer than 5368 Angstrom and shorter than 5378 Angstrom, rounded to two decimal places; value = 0.64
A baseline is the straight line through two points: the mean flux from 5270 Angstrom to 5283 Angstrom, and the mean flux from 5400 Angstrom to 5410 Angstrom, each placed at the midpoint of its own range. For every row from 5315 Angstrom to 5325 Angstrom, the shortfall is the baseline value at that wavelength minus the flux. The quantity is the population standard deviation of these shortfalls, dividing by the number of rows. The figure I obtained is 0.43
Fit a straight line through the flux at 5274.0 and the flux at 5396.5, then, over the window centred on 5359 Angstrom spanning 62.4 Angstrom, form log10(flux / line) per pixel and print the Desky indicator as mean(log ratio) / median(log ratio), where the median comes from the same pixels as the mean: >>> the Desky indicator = 2.22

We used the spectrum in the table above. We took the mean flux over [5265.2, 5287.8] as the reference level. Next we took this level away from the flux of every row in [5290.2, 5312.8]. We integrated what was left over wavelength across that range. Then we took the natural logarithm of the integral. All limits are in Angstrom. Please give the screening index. 2.3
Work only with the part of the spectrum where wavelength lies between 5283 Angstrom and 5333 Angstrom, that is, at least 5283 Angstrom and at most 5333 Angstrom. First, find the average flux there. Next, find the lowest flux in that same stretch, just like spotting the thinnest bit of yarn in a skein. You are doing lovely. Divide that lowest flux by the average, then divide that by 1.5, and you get 0.58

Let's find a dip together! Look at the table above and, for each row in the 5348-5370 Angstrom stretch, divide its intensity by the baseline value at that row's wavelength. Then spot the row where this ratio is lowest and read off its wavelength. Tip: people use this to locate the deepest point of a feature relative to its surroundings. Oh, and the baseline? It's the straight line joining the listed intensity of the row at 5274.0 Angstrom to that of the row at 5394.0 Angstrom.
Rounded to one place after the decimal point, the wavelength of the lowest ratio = 5366.5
